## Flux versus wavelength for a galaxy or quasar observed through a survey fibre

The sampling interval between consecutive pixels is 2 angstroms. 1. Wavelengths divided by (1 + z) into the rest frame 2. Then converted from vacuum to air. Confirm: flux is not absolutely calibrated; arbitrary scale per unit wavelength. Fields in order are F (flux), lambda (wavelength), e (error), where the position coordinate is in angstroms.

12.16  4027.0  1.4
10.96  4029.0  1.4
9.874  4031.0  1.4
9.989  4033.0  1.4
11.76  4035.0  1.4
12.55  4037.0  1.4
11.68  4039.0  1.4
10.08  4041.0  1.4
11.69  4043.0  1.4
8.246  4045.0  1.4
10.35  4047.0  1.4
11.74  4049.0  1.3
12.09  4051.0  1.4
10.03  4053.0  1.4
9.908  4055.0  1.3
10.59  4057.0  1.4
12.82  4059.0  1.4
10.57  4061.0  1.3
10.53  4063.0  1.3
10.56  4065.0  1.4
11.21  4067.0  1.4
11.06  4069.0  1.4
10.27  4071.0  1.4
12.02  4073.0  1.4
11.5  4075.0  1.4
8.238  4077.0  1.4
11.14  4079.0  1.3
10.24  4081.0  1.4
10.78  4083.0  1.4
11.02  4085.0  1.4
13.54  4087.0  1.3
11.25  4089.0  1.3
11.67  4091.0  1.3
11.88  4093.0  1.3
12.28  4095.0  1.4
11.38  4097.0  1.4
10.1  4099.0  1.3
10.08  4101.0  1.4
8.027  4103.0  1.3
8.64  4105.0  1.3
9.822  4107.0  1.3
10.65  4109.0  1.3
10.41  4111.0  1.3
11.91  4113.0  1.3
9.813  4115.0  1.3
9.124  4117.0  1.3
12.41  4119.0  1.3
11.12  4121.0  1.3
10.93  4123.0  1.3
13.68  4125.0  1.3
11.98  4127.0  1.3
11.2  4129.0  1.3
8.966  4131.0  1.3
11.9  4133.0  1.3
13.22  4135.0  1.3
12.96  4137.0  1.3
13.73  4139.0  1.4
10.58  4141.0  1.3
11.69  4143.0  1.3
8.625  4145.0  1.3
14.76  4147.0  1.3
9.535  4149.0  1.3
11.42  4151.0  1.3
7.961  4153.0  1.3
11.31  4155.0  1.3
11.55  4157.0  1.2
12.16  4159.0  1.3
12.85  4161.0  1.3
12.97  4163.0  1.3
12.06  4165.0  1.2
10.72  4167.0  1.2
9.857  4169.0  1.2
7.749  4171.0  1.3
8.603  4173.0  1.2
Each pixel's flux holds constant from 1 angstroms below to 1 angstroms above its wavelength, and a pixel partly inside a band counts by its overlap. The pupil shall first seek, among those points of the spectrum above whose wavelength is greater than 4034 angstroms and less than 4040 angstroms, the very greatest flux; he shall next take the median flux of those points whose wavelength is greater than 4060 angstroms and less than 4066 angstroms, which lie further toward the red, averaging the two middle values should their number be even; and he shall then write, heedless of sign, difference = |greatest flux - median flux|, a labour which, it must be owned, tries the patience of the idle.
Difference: 2.0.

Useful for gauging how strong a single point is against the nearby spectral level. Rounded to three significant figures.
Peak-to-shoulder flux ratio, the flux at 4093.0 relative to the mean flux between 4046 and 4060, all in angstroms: 1.07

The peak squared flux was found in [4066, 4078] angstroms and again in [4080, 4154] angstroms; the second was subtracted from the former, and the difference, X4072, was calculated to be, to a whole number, -73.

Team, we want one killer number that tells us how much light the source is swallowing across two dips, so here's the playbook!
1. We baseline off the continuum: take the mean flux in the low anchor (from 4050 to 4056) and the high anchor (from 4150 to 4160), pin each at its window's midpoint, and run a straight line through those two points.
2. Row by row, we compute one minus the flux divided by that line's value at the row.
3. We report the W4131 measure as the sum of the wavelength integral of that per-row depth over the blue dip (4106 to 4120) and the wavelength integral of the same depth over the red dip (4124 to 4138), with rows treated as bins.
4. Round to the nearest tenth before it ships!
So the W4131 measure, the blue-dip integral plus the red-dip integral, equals -1.2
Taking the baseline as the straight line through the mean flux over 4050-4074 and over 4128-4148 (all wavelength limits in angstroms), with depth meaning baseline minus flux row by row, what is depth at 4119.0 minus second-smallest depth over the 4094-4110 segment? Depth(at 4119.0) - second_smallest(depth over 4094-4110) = -1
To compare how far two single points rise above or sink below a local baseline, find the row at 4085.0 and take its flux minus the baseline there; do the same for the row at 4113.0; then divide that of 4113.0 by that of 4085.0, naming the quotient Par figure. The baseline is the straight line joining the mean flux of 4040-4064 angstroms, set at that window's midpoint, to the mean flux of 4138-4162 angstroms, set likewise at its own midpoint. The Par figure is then 9.0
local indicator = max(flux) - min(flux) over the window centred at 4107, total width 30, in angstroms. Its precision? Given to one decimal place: 4.4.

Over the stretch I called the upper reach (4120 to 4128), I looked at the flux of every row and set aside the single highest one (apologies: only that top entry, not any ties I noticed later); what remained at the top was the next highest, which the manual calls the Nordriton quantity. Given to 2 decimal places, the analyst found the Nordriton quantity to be 11.98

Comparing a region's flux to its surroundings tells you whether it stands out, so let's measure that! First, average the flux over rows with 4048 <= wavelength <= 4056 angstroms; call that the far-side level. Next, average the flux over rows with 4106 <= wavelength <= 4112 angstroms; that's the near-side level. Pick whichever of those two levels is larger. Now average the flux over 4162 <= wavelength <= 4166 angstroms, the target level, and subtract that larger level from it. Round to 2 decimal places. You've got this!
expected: 1.57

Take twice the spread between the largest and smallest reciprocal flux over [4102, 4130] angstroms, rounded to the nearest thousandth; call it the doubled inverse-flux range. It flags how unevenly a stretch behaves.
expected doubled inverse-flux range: 0.103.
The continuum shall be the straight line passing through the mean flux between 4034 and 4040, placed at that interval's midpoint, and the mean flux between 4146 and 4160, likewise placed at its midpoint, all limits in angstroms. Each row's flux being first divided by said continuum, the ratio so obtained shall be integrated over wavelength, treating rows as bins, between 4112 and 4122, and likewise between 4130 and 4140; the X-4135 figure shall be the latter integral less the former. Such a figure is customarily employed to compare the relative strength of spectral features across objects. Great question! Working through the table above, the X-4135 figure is 1.23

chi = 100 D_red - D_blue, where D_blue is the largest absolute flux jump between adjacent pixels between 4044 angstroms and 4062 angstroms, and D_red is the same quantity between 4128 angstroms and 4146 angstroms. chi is 313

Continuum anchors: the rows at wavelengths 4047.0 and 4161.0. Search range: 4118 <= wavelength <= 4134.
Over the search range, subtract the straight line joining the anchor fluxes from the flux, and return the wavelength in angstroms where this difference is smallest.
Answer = 4131.0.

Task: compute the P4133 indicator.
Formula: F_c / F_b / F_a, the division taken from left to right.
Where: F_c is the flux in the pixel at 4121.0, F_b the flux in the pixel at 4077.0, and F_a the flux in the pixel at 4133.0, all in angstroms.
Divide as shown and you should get 0.11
